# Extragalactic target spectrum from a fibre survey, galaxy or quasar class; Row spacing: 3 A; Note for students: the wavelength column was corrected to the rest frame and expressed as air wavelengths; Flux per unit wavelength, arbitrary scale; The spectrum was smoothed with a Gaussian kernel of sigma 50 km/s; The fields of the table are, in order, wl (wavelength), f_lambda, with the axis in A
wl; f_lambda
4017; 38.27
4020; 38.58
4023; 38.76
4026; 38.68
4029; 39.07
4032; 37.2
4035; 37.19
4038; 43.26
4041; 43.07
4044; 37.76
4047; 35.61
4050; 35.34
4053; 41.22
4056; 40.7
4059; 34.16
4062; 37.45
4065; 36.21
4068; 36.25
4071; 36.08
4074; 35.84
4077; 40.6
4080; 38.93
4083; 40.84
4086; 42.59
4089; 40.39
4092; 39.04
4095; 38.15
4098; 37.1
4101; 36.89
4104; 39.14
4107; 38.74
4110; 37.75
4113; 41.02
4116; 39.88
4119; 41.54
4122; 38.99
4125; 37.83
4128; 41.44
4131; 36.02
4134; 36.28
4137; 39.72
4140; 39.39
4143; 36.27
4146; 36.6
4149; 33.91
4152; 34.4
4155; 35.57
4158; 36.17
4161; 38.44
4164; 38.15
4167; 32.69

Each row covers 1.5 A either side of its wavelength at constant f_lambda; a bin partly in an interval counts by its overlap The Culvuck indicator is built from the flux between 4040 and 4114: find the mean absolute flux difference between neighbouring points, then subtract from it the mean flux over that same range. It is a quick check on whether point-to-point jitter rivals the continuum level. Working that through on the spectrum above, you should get -36.4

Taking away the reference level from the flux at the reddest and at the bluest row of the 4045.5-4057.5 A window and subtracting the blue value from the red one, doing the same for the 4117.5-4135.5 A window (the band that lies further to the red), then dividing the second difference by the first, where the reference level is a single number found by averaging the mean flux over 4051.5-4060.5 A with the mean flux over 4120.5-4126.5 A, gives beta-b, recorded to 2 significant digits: -1.0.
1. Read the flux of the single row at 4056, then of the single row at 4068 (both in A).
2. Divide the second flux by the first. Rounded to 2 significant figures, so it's 0.89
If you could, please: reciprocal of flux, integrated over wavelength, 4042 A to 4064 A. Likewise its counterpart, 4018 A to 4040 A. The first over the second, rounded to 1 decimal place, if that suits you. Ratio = 1.0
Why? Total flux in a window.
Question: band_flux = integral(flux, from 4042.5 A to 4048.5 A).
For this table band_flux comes 220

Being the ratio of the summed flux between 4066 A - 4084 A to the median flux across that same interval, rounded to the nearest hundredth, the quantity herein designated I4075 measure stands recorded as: 6.08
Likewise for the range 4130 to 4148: 6.15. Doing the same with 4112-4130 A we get 5.95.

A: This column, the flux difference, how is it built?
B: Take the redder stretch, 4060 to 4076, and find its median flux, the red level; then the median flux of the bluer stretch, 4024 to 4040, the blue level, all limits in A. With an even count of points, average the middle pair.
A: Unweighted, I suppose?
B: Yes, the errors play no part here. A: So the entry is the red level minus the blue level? -2.5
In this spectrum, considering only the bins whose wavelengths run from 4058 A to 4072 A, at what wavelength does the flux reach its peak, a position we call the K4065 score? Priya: 4062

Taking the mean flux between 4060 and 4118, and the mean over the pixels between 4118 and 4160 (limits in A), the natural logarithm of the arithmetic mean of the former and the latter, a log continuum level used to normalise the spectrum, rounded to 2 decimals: 3.64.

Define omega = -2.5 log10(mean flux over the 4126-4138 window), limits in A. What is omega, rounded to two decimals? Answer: -3.96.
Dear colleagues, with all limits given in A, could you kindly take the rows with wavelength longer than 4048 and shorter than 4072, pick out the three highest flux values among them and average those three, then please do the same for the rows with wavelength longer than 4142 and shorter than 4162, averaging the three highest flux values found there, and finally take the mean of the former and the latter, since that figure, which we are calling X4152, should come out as 38.4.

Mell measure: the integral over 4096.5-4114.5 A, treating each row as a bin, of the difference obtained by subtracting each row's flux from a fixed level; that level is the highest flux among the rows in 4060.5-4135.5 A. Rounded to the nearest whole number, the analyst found 75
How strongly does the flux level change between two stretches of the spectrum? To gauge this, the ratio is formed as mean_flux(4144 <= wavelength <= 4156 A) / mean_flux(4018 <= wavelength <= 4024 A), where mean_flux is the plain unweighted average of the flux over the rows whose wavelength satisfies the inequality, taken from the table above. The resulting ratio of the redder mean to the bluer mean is 0.91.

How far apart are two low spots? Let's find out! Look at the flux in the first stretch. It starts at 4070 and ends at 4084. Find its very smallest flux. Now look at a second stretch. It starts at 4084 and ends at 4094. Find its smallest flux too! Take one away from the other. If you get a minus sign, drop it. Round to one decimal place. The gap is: 3.2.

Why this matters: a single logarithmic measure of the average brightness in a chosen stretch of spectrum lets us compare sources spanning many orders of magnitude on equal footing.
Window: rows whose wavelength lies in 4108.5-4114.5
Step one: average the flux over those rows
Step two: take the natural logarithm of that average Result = 3.67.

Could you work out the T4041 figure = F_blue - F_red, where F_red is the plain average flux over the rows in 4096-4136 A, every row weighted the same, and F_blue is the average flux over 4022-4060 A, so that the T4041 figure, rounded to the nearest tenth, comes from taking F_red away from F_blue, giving 0.0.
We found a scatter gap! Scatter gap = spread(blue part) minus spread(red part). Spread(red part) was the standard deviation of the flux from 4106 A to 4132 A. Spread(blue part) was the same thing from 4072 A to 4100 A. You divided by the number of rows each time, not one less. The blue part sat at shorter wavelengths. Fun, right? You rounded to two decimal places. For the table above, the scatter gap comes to 0.17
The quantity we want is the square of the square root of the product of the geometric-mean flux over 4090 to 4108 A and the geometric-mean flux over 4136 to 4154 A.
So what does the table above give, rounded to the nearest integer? 1399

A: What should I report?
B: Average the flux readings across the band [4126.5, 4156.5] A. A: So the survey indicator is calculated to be 37.0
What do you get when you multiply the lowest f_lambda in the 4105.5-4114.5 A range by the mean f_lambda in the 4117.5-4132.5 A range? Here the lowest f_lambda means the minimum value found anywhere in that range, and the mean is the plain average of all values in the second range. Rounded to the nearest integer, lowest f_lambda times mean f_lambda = 1478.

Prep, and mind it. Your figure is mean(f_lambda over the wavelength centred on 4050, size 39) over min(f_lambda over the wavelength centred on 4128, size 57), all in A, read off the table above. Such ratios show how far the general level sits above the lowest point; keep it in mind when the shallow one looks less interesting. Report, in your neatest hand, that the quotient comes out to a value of 1.124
